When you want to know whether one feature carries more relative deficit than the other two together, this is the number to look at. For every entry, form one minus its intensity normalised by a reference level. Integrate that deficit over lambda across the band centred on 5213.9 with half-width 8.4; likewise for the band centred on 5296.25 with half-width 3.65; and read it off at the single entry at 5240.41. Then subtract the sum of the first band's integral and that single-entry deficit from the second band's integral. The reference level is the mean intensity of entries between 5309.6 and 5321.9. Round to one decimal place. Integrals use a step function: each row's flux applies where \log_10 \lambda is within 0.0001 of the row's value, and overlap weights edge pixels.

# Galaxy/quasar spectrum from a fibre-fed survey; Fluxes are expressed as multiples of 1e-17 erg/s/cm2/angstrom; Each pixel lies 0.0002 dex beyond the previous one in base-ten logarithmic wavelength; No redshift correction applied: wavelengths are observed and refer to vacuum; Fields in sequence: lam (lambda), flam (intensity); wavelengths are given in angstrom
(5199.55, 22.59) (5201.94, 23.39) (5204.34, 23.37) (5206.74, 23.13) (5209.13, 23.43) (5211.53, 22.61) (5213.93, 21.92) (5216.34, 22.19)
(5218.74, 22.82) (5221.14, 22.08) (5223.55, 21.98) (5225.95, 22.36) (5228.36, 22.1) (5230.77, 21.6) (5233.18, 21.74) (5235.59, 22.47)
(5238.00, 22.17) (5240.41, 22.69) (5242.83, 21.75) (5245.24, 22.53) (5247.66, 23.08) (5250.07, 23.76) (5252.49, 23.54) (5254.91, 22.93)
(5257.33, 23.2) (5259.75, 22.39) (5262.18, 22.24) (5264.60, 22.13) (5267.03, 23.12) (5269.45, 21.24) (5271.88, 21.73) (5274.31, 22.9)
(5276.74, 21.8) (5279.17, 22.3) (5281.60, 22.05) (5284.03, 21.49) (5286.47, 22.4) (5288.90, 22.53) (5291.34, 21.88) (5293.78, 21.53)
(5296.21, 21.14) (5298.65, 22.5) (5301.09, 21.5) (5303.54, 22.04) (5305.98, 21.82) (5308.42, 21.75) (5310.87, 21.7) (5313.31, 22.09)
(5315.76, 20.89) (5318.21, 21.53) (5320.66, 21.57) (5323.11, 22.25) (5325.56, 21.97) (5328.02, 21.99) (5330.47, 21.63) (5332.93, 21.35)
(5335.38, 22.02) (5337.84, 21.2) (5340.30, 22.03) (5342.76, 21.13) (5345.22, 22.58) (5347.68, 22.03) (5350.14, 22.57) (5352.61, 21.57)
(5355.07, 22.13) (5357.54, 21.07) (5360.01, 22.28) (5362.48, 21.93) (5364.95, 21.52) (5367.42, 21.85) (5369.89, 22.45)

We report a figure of 0.8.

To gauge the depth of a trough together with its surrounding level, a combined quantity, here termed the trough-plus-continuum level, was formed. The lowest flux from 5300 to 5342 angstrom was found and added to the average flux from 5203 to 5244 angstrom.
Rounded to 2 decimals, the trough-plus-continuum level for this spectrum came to 43.27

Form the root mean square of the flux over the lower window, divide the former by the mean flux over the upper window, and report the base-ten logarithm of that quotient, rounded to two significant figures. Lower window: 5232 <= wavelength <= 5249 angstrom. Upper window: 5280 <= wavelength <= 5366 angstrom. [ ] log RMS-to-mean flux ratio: 0.010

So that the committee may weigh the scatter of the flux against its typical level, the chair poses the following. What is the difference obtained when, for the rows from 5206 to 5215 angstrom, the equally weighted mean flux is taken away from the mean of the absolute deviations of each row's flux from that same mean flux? -22.3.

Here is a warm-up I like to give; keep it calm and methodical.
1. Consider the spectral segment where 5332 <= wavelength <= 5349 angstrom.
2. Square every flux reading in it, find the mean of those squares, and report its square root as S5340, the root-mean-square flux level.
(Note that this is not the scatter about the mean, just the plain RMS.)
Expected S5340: 21.8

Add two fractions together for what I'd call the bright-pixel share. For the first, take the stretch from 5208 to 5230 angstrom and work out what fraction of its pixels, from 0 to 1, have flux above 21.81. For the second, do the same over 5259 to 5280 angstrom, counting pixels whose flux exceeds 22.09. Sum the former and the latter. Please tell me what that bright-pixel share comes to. 1.67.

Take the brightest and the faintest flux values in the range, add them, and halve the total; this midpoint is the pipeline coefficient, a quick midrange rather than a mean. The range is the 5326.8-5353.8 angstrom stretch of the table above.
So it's 21.9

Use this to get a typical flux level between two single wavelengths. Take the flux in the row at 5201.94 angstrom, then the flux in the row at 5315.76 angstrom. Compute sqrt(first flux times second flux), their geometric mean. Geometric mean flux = 22.1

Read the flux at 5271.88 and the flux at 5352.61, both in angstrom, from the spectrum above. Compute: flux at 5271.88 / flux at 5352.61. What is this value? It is 1.01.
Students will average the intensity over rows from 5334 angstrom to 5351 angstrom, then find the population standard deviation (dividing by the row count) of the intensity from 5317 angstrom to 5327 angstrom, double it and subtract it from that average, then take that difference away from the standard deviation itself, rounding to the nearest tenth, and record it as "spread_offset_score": -21.0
